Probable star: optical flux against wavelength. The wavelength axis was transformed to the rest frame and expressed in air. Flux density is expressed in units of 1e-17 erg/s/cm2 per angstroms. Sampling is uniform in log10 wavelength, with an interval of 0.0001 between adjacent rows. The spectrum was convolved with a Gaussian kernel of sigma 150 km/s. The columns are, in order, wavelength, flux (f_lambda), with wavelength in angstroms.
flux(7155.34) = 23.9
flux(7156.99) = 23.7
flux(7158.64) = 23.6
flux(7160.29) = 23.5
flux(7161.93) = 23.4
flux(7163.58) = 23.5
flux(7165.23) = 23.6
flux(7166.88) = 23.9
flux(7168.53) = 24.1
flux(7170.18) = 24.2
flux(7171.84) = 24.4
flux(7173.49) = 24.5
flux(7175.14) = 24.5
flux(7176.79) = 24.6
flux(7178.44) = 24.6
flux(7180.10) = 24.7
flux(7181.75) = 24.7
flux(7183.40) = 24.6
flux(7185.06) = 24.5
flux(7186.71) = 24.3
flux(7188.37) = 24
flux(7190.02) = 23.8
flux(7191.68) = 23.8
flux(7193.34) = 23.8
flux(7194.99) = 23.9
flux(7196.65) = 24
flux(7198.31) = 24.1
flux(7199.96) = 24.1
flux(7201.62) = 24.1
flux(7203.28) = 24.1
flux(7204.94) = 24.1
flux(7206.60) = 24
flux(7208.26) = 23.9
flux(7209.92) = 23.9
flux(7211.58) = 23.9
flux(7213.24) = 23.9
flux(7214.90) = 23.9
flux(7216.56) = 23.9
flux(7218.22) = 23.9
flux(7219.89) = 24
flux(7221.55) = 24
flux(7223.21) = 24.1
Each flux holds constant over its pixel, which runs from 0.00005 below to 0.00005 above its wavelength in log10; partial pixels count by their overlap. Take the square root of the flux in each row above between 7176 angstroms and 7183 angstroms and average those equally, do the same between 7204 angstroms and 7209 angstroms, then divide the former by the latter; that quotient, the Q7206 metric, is 1.01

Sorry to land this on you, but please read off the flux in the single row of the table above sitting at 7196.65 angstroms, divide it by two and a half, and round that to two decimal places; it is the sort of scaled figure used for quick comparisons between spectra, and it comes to 9.60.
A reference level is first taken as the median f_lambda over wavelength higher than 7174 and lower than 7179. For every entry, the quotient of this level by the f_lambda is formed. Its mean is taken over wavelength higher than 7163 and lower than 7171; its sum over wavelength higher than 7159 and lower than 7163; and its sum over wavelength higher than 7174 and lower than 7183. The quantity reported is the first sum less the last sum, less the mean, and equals -3.9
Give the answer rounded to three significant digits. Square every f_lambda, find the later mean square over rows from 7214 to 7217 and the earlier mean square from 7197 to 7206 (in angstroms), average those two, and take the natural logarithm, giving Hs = 6.36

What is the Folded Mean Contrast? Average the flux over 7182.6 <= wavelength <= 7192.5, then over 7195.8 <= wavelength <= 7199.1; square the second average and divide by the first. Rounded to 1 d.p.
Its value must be 23.9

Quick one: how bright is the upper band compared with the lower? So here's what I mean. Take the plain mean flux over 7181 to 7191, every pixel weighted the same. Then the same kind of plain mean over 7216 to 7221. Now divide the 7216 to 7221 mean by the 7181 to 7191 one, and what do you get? 0.98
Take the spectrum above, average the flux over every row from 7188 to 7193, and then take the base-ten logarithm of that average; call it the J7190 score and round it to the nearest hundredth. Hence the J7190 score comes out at 1.38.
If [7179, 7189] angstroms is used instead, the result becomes 1.39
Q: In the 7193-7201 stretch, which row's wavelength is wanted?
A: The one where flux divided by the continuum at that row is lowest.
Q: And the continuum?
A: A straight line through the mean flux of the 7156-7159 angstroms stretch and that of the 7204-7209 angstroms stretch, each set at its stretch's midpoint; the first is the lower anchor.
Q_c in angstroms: 7193.34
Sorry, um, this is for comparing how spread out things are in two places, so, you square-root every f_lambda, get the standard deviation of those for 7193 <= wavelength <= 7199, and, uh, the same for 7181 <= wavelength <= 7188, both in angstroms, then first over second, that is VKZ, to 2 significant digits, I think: 0.76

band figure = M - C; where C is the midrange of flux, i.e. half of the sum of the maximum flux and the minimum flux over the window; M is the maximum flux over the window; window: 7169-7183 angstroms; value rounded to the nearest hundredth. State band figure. 0.25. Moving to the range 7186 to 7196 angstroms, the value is 0.25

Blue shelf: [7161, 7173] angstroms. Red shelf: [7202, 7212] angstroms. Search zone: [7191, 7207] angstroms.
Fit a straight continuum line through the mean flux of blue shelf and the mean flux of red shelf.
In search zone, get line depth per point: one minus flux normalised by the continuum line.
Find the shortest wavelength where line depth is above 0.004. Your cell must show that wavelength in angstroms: 7191.68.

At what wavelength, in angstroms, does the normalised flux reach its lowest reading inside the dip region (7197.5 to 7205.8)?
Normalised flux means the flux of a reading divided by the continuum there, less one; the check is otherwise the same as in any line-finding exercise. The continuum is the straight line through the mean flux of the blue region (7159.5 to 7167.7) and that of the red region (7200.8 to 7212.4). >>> 7204.94 angstroms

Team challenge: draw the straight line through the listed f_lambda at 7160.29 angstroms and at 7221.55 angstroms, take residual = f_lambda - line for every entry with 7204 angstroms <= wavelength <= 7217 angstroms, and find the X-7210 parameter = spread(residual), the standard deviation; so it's 0.10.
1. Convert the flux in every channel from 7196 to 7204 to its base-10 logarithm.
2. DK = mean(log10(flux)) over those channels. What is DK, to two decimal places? 1.38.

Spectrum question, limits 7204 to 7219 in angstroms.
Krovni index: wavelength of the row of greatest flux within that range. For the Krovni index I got 7204.94 angstroms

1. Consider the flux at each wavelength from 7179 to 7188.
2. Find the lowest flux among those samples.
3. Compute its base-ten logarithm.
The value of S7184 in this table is 1.39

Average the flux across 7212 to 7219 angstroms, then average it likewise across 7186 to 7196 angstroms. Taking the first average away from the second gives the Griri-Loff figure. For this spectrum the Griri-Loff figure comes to 0.0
